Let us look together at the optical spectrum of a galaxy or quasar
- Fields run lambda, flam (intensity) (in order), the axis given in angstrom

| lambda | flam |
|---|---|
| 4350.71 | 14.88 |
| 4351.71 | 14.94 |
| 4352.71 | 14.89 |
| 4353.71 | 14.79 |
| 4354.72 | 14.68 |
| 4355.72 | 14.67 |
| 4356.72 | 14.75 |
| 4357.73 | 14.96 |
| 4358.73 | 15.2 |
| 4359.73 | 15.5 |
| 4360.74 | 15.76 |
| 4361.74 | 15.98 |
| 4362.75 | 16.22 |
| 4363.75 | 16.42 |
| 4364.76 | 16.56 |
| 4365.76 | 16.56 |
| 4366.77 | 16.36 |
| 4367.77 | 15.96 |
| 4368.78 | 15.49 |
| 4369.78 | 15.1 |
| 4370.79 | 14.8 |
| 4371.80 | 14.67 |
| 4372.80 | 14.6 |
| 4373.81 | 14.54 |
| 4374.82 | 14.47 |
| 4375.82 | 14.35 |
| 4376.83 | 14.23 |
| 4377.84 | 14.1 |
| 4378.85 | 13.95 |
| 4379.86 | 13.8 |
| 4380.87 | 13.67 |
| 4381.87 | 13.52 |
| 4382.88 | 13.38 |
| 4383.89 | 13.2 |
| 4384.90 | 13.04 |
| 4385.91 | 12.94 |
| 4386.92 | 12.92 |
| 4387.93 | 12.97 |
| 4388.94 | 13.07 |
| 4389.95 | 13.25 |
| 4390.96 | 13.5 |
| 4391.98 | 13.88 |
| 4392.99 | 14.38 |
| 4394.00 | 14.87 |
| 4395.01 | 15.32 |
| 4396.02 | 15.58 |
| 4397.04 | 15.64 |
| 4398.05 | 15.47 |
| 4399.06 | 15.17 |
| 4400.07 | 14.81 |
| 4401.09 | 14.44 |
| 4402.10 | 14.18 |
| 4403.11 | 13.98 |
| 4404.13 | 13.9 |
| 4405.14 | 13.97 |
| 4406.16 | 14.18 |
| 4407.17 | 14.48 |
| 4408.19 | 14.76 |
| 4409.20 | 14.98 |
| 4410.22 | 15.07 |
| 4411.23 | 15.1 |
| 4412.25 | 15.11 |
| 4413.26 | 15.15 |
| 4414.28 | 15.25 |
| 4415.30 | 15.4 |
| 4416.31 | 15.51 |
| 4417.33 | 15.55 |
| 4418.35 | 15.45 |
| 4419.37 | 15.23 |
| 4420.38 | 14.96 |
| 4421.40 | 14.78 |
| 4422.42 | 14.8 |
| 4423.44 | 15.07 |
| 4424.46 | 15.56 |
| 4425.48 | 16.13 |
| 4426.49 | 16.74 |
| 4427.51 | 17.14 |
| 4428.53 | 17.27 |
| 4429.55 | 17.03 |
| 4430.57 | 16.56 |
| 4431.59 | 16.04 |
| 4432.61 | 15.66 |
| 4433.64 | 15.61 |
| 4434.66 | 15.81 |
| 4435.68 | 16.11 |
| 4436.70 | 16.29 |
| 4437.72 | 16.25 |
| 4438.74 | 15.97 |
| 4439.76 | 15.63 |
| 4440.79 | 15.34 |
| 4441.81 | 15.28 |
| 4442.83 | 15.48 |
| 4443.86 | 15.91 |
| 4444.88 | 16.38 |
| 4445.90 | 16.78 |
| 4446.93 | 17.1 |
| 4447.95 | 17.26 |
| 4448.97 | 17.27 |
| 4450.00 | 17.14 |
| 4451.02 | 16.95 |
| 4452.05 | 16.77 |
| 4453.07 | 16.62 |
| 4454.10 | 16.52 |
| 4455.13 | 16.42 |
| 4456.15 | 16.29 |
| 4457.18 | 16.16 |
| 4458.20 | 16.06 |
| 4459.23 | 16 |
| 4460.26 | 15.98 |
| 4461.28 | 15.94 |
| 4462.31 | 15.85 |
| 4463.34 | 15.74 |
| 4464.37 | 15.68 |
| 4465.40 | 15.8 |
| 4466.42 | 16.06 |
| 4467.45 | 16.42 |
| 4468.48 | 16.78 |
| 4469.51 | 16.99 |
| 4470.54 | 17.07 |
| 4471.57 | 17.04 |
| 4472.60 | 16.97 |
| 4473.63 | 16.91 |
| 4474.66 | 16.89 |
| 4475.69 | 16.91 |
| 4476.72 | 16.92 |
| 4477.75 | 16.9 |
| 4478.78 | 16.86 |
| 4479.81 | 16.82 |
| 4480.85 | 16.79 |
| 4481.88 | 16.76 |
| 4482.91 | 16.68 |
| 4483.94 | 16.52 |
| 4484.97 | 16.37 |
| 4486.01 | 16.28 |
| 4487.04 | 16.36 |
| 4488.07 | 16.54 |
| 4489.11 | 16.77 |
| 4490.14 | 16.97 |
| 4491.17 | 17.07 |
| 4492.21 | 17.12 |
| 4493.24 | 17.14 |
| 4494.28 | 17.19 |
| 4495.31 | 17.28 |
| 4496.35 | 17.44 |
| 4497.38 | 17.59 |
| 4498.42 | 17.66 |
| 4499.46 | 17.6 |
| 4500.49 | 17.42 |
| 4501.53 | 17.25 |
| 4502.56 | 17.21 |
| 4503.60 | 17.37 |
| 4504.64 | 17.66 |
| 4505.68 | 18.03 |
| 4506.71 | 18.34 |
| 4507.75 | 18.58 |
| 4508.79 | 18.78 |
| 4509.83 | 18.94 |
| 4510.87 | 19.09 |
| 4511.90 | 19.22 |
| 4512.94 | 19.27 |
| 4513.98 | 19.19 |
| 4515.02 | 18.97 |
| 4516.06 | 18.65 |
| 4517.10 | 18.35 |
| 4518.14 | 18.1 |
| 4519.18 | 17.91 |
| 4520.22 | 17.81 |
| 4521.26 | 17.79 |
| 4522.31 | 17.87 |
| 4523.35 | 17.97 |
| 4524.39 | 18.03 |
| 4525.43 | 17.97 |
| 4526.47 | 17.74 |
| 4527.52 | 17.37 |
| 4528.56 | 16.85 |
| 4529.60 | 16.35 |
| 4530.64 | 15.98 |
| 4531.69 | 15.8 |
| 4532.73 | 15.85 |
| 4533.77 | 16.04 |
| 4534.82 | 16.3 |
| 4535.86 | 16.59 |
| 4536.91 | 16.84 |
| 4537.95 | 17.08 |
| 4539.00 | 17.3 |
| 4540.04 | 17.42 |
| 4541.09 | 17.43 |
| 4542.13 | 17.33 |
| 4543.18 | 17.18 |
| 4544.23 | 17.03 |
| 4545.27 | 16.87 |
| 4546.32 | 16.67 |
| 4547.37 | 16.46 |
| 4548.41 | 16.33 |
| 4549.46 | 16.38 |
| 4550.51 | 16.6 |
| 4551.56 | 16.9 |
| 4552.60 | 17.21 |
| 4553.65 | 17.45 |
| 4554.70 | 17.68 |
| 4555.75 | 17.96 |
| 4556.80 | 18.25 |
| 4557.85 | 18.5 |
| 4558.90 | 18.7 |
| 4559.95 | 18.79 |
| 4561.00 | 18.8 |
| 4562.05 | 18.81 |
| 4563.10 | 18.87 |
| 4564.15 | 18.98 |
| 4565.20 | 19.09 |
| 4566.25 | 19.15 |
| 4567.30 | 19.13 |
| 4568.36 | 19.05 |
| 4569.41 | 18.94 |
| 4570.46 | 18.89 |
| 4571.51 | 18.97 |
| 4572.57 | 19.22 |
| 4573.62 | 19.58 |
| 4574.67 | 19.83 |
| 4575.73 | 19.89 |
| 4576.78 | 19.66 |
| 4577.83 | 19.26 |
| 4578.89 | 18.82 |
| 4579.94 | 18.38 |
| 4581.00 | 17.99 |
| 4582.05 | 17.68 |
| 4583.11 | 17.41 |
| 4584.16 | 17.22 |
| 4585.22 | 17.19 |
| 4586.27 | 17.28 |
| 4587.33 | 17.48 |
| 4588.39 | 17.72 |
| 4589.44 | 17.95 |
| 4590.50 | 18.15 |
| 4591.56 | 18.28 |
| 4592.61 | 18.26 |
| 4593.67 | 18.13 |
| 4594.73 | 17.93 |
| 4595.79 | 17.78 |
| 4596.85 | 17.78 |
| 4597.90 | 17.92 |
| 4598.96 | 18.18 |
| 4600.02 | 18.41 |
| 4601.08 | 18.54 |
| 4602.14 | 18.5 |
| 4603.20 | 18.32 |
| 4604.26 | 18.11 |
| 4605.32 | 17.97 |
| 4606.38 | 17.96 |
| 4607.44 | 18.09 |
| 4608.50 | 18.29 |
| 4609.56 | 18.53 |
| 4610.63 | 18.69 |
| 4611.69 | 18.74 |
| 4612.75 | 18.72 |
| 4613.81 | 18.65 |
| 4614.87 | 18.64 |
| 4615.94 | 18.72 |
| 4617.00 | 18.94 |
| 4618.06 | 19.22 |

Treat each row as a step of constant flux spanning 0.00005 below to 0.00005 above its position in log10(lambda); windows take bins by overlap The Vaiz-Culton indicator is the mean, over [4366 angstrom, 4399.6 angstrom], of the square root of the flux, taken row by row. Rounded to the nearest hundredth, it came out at 3.78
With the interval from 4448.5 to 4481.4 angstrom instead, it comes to 4.07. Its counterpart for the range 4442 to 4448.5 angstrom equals 4.06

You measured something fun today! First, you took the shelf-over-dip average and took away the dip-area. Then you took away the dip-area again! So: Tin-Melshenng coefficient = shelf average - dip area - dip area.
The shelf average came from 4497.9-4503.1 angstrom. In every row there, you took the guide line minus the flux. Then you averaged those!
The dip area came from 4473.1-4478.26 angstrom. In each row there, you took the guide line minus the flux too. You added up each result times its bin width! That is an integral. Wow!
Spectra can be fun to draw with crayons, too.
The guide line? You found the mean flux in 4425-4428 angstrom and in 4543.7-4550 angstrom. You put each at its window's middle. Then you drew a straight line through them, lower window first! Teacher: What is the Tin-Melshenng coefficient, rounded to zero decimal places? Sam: 2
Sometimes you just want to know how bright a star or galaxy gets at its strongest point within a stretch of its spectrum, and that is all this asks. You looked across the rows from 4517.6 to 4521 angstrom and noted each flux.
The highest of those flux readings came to 18.1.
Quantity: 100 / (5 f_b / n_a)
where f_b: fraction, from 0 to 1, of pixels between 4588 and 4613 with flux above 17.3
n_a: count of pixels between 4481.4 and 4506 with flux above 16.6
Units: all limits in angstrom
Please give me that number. 380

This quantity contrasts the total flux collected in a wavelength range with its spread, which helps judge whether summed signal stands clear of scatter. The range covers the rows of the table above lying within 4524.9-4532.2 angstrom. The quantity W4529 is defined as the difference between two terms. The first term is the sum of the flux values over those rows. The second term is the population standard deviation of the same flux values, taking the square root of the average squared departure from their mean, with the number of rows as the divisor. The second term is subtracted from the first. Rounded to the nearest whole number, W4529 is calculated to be 117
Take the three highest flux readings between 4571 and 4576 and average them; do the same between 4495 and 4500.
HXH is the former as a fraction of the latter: 1.12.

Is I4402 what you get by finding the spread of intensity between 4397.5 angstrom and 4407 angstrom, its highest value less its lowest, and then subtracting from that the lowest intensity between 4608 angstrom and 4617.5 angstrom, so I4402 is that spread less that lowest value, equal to -16.7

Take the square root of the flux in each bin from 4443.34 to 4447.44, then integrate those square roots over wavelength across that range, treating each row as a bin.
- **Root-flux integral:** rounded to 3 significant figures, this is 16.7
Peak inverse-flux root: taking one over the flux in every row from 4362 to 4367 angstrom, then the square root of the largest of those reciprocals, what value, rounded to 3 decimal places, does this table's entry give 0.248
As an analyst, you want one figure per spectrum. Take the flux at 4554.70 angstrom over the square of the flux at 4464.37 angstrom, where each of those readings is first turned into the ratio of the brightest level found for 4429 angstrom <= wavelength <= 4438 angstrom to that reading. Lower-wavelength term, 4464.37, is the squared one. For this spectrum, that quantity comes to 0.82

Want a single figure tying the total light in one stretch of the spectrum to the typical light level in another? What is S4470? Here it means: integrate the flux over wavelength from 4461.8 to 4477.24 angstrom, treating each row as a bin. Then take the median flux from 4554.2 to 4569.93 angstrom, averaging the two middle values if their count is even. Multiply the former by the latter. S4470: 4802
